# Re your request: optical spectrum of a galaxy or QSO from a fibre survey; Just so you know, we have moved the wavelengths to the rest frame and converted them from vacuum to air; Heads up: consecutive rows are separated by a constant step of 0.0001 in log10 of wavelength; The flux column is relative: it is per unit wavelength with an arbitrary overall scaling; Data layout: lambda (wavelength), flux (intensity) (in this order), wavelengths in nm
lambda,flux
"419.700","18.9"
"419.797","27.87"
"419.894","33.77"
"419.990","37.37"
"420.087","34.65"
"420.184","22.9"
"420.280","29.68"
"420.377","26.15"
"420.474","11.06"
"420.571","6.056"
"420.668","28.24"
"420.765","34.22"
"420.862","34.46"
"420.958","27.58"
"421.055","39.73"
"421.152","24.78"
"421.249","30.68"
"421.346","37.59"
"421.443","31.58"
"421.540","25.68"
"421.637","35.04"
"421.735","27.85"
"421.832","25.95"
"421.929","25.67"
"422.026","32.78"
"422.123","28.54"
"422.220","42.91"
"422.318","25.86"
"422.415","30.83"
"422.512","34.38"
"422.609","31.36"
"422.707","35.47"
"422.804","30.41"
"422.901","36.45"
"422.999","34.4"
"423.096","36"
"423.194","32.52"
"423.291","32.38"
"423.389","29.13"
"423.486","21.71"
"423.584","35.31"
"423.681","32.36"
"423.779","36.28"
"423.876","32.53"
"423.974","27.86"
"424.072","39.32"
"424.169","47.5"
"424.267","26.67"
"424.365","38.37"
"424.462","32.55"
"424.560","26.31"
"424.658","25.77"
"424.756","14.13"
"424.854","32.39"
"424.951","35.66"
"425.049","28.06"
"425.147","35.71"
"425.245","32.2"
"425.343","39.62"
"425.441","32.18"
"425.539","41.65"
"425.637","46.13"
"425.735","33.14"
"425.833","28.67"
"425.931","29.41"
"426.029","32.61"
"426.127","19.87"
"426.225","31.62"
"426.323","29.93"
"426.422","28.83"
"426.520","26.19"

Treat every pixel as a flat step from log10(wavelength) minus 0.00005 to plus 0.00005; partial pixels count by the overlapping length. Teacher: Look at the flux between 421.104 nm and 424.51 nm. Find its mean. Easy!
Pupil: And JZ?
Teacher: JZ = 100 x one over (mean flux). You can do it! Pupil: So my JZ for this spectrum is 3.10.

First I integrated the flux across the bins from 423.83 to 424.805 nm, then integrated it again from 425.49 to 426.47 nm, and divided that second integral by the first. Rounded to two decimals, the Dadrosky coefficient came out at 1.04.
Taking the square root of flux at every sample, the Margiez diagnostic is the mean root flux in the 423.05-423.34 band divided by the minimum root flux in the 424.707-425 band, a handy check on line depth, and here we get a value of 1.54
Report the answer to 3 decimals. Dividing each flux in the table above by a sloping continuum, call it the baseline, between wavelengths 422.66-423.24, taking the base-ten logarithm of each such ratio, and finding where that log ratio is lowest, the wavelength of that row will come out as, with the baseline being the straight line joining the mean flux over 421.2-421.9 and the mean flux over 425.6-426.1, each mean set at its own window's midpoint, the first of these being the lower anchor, 422.804 nm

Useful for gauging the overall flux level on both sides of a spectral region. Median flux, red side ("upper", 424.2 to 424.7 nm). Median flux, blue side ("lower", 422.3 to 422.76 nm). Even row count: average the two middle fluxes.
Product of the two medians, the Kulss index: 836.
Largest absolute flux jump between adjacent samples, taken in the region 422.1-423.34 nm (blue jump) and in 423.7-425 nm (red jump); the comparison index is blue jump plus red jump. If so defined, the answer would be 38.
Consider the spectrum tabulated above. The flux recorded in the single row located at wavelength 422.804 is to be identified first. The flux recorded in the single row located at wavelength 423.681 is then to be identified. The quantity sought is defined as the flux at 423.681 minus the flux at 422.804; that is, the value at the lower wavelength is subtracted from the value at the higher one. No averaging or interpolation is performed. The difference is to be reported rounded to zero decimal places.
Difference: 2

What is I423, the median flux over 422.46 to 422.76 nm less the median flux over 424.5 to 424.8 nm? 9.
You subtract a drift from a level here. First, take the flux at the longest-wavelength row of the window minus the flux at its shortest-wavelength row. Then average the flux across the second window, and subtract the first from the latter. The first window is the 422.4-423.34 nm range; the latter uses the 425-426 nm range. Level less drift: 33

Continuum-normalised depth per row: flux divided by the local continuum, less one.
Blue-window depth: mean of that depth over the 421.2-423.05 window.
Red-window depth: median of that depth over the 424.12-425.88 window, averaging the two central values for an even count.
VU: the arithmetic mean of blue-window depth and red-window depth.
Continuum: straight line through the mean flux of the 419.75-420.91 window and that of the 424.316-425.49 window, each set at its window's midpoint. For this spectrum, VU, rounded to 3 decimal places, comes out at 0.074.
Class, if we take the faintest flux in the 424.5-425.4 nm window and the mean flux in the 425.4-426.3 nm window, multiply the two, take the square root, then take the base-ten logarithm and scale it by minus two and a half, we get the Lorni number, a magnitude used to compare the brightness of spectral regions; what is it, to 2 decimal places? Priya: -3.33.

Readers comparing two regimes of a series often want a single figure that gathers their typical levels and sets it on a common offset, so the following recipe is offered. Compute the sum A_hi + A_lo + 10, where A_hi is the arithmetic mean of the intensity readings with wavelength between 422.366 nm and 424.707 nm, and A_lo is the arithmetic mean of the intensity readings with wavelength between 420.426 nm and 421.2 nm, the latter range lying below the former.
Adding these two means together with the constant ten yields 68.5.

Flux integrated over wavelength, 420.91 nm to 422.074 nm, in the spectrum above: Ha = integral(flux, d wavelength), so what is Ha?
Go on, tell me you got 35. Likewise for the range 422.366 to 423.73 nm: 44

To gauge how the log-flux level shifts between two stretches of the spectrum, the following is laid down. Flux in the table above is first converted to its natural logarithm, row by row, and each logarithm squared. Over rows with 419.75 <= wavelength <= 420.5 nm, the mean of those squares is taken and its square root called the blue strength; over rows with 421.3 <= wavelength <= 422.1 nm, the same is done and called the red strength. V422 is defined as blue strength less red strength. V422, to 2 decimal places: -0.11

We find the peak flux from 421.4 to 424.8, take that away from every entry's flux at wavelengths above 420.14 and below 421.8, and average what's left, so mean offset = -19.7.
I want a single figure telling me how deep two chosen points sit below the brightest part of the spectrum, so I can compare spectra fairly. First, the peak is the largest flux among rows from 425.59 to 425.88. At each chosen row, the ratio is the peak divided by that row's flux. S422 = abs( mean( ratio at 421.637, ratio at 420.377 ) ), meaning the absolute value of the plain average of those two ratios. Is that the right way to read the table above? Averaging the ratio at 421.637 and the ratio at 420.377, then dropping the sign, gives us 1.5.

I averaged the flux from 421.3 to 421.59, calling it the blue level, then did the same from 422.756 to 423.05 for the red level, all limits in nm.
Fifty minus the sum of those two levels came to -15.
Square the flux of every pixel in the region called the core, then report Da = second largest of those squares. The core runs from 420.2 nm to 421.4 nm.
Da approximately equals 1413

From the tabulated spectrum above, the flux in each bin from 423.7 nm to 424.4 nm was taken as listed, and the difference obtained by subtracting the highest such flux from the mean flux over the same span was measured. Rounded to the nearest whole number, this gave -12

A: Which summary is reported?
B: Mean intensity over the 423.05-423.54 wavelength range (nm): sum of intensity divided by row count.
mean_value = 30.3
